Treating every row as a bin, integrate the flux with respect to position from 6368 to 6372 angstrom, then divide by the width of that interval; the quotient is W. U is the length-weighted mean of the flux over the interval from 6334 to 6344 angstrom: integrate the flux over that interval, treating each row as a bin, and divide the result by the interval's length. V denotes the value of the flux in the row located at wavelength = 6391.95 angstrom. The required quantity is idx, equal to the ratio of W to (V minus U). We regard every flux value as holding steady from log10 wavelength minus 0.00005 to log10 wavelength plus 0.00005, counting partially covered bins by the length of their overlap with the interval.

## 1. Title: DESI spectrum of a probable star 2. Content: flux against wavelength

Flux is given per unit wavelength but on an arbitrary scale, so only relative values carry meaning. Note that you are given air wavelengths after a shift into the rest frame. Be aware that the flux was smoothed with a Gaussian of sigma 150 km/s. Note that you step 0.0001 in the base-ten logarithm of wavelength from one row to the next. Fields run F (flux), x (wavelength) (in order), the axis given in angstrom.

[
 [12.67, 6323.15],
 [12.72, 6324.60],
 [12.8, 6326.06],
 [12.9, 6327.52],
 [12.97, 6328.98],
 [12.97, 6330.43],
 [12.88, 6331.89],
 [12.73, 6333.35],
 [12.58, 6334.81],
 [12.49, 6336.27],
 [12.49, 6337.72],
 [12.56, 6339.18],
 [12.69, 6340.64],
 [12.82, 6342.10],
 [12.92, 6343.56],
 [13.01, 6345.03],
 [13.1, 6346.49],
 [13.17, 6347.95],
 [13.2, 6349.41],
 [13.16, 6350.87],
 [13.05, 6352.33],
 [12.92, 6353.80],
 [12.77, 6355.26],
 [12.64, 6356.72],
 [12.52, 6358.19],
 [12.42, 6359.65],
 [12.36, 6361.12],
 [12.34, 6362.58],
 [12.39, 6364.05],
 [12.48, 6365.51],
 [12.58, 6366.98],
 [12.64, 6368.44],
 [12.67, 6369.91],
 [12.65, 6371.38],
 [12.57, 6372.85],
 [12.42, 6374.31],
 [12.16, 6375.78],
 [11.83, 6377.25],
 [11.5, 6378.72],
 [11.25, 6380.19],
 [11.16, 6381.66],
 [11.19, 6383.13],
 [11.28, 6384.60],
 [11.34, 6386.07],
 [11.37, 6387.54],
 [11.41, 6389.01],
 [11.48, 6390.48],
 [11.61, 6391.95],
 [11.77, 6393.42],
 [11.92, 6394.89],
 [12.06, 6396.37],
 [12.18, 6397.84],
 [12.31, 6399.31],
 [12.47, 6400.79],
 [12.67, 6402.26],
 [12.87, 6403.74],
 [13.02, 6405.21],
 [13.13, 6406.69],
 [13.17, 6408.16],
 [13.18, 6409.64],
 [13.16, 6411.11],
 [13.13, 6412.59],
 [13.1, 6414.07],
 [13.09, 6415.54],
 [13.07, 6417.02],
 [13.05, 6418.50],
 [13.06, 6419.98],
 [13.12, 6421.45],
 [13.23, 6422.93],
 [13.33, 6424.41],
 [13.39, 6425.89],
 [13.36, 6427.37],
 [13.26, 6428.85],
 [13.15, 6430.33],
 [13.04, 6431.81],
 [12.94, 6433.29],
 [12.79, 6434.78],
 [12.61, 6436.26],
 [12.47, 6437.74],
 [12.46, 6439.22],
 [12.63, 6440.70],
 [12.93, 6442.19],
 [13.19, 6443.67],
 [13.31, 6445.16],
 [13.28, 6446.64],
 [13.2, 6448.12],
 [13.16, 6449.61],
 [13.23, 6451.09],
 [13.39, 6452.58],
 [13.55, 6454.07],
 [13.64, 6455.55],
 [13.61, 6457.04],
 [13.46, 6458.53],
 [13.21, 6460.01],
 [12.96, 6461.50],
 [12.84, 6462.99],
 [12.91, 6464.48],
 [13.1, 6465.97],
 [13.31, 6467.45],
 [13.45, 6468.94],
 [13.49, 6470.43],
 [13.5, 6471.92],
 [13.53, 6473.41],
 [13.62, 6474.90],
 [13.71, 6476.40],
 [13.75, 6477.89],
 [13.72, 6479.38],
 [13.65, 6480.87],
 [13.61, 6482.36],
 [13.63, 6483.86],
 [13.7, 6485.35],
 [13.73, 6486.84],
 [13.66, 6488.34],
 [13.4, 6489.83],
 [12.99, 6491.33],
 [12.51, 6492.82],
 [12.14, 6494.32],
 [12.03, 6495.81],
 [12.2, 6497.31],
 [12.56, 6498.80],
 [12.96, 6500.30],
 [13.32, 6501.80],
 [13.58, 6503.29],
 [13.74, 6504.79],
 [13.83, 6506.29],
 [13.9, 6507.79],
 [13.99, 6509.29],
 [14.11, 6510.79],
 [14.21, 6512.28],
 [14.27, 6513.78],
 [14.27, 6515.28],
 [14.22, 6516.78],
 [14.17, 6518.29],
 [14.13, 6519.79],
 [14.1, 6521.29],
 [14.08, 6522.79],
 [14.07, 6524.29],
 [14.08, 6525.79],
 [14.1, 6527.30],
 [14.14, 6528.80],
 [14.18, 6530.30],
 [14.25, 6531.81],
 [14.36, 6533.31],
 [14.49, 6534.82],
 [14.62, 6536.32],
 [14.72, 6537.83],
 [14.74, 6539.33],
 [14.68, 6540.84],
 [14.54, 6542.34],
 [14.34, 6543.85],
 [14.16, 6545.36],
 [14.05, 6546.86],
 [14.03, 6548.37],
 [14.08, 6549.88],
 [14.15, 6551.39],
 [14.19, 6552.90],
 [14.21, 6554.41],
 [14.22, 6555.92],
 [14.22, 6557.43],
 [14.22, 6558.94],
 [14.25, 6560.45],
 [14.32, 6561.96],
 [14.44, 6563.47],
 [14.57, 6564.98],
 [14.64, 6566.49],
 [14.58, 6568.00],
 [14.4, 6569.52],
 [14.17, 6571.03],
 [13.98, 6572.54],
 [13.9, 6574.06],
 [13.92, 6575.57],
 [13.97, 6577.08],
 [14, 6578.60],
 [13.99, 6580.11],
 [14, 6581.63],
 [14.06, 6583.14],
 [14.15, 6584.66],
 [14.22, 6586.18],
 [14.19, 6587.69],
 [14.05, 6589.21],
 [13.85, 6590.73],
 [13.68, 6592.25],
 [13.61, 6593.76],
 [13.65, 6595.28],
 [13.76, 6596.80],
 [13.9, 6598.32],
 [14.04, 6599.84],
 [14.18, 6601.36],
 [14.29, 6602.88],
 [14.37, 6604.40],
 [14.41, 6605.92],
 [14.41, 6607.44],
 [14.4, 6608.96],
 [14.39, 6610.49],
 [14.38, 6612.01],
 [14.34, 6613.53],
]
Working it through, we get -12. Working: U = 12.7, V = 11.61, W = 12.6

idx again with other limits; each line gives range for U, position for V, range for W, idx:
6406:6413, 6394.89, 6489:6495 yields -10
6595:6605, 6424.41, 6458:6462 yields -19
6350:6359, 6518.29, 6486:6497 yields 10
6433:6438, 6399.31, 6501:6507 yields -36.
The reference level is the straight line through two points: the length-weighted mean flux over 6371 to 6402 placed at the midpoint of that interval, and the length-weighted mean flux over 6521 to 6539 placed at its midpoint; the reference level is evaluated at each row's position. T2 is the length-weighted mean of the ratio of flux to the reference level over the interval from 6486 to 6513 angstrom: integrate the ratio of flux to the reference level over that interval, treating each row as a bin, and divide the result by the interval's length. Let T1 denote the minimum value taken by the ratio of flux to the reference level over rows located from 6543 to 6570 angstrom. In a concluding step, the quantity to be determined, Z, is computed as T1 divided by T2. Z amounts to 1.00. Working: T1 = 0.961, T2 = 0.96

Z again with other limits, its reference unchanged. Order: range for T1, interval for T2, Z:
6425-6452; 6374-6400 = 0.99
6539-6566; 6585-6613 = 1.05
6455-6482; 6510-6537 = 0.97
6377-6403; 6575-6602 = 1.04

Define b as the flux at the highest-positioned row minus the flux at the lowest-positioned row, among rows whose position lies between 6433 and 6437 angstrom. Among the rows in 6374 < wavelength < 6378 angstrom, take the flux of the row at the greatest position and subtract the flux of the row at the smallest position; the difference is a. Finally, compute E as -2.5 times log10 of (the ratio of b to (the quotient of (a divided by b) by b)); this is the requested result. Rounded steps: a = -0.59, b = -0.33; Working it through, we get 3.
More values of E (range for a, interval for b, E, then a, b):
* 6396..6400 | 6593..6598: 5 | 0.25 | 0.15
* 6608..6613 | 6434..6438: -1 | -0.02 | -0.32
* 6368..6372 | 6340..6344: 0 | 0.01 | 0.23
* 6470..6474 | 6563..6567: 2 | 0.04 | 0.20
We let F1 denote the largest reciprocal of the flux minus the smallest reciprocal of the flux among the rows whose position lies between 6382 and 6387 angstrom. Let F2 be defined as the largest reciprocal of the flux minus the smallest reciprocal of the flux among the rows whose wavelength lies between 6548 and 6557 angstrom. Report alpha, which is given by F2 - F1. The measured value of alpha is 0.000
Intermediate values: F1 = 0.0012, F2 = 0.001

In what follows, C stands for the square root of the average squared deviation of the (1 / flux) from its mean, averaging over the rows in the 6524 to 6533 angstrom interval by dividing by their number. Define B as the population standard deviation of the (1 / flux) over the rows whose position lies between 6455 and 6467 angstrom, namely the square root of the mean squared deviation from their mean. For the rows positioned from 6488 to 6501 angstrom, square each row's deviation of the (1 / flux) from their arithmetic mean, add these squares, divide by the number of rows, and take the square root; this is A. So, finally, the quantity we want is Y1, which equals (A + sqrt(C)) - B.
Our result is 0.019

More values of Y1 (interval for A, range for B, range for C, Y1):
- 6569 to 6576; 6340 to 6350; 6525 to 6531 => 0.014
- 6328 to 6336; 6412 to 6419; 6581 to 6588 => 0.021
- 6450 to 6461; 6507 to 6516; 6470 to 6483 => 0.022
